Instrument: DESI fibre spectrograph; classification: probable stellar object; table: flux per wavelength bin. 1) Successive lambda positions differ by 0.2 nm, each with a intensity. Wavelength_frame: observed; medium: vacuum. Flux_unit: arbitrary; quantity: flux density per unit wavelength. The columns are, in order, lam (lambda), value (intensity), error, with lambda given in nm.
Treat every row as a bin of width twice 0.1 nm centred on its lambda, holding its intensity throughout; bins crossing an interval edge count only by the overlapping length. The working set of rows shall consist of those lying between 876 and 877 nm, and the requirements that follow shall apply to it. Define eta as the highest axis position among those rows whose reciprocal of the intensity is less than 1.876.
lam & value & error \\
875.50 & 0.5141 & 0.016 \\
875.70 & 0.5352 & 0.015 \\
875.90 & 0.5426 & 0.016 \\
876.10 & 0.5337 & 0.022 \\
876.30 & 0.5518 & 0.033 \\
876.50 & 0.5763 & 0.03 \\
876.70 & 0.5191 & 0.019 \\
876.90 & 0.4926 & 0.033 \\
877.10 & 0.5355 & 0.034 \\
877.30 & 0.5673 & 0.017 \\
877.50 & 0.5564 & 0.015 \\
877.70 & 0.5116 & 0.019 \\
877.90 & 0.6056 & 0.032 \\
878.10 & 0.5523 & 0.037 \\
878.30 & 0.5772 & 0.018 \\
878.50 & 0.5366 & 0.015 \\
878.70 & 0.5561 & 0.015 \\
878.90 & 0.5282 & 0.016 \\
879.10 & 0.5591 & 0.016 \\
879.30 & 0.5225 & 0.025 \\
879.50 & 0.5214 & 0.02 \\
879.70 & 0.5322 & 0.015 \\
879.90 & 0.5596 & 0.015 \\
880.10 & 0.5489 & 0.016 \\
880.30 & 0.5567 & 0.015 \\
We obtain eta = 876.50 nm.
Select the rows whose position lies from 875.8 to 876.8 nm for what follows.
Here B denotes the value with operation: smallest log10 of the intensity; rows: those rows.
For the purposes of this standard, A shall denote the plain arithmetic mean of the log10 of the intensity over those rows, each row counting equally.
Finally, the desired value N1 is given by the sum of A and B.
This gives -0.549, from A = -0.264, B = -0.285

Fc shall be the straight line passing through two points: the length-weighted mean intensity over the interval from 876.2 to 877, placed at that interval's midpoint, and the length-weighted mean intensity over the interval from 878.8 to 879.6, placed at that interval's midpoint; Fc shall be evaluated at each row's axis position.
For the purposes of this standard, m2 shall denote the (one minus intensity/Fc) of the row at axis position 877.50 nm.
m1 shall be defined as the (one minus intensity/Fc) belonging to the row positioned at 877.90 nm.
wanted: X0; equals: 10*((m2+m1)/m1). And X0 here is 13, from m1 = -0.13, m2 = -0.04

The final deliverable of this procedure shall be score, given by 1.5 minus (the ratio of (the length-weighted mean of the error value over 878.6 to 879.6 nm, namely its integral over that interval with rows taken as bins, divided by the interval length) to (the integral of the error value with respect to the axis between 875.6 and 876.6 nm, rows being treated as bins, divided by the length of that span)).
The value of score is 0.71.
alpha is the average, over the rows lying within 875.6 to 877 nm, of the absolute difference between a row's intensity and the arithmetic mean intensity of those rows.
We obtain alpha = 0.0180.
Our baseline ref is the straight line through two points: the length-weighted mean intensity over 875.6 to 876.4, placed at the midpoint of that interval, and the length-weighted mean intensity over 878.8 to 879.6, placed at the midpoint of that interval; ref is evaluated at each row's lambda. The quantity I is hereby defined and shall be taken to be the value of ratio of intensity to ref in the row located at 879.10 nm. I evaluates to 1.05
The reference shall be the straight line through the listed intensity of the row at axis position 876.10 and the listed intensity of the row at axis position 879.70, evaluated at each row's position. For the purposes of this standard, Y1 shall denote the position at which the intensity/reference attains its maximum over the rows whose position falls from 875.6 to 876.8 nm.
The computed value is 876.50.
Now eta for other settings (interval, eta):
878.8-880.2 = 880.10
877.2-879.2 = 879.10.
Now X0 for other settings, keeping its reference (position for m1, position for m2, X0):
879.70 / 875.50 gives 1169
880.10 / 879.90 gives 26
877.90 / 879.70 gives 10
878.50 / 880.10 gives 62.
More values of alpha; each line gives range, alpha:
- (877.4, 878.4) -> 0.0246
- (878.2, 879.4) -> 0.0175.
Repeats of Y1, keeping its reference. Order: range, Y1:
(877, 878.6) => 877.90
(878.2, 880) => 878.30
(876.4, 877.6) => 876.50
